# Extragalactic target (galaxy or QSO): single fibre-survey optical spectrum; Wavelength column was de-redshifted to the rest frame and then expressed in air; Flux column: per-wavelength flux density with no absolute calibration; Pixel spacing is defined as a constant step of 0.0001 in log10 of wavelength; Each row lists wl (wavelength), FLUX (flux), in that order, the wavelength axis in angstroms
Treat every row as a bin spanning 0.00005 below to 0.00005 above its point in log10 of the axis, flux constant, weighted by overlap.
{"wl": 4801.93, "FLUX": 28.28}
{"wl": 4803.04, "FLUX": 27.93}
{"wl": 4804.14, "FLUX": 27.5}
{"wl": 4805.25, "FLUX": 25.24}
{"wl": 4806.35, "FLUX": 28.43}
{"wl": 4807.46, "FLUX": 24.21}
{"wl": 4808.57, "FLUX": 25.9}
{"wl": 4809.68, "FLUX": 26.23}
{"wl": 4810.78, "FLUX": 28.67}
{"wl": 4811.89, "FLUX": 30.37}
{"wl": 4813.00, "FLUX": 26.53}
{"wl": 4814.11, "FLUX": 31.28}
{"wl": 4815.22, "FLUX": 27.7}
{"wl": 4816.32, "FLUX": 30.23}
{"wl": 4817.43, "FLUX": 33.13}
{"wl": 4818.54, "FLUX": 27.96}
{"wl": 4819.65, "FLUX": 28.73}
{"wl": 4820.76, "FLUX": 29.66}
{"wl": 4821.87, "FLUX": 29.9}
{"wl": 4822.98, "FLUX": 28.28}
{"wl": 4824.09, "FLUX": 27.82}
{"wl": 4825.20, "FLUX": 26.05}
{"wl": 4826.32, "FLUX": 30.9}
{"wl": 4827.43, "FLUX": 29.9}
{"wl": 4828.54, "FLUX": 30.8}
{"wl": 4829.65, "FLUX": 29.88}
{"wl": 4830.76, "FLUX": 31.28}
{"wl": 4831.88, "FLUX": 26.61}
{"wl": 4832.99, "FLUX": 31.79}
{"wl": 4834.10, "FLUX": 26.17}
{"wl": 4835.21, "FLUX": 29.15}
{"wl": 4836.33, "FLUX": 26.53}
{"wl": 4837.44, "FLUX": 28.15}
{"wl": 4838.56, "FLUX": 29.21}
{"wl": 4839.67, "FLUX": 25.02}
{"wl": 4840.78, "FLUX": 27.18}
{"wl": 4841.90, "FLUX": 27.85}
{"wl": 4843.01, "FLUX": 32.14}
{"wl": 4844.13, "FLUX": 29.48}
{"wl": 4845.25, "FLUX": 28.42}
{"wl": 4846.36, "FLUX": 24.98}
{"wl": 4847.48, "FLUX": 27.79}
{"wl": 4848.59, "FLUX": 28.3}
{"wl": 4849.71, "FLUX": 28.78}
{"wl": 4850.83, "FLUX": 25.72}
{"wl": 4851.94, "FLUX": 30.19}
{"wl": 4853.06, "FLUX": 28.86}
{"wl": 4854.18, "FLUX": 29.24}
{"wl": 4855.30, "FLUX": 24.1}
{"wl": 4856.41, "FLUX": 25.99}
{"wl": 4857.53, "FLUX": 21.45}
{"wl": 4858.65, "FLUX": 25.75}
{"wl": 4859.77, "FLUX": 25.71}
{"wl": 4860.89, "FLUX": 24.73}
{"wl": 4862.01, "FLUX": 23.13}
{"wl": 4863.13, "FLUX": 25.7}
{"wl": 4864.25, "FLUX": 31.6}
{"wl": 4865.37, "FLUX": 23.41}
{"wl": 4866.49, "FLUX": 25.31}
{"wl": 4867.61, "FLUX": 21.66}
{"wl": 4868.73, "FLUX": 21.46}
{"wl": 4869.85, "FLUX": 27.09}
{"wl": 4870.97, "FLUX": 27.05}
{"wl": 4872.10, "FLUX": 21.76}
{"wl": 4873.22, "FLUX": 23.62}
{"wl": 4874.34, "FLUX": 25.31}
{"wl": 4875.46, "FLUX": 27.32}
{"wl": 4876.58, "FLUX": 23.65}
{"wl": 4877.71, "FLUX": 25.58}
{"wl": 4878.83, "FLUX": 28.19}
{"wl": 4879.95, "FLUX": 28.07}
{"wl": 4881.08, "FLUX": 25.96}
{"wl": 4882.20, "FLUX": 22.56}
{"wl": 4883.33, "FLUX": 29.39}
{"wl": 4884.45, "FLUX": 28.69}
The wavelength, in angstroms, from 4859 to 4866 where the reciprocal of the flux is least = 4864.25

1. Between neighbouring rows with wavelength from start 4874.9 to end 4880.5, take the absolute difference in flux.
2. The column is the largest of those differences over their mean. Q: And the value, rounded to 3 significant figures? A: 1.76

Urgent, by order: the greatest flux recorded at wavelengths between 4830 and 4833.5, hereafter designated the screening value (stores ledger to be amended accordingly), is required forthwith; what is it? 31.79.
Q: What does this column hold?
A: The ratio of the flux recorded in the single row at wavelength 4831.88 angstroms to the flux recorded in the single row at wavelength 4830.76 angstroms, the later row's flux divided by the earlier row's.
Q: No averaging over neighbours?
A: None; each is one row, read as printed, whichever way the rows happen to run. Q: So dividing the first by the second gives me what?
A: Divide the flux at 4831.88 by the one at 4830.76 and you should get 0.85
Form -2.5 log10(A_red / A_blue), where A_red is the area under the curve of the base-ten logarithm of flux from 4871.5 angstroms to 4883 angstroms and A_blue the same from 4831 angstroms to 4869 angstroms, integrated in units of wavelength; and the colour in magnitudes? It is 1.3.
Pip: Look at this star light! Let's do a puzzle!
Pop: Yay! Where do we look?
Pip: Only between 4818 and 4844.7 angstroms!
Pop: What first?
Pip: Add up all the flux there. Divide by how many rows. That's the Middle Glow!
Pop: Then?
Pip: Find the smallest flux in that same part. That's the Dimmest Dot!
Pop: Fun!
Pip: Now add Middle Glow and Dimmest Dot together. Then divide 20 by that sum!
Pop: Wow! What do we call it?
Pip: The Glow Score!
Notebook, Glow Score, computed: 0.372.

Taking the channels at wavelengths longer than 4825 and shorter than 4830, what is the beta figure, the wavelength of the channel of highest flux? 4826.32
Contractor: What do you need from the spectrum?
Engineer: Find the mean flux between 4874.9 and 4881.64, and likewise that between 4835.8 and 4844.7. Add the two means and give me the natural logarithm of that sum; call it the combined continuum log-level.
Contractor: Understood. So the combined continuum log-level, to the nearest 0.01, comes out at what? 4.00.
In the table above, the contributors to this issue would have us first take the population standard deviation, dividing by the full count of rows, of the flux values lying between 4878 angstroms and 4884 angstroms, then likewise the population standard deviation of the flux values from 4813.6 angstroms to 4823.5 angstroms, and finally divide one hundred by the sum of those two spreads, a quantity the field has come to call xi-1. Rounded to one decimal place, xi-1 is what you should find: 24.6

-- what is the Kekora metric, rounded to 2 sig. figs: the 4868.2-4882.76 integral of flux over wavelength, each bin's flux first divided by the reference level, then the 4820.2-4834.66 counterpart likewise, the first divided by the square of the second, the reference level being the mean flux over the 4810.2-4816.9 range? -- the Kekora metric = 0.060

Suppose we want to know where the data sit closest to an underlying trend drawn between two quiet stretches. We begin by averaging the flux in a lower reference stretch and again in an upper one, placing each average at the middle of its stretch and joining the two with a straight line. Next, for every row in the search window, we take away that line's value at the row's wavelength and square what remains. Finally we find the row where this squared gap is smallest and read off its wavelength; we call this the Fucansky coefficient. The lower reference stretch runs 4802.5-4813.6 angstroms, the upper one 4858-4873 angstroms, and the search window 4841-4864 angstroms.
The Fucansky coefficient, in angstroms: 4850.83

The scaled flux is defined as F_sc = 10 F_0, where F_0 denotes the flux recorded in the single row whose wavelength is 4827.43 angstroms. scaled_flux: 299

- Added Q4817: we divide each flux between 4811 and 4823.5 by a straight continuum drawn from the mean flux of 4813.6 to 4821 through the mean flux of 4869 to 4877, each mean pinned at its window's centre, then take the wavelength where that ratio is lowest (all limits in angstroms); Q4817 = 4813.00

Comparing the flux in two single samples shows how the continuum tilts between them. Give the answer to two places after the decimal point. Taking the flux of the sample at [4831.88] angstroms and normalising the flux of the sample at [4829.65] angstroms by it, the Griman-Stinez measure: 1.12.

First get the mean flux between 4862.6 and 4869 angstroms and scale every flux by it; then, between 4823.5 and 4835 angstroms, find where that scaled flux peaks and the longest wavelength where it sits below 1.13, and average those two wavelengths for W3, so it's 4833.5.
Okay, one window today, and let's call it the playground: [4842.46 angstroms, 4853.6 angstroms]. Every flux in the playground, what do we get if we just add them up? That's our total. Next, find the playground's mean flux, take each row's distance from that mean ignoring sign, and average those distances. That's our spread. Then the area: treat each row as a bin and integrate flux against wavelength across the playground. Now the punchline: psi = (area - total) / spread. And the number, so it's 23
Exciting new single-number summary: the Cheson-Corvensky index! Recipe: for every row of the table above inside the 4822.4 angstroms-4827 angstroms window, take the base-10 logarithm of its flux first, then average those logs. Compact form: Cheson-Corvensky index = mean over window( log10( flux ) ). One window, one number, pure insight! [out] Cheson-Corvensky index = 1.45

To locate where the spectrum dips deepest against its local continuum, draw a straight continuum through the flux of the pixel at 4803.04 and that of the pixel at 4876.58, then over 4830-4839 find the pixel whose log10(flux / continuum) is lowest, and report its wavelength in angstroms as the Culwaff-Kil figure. 4834.10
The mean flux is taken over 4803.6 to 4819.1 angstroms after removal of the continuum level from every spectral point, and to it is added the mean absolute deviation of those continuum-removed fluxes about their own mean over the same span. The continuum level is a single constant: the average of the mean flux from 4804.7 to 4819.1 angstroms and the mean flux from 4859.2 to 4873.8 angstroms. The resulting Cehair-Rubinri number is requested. 3.6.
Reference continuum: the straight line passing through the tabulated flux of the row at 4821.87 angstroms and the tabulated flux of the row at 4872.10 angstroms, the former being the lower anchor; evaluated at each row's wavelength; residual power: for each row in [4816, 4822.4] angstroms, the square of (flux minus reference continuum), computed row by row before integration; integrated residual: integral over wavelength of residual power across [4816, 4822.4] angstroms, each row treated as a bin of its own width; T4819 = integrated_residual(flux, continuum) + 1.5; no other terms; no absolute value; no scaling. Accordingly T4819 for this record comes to 18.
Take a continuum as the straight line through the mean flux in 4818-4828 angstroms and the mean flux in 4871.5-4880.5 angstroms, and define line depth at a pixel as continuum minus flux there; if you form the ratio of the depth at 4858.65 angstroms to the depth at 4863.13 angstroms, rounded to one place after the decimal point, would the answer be 1.4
